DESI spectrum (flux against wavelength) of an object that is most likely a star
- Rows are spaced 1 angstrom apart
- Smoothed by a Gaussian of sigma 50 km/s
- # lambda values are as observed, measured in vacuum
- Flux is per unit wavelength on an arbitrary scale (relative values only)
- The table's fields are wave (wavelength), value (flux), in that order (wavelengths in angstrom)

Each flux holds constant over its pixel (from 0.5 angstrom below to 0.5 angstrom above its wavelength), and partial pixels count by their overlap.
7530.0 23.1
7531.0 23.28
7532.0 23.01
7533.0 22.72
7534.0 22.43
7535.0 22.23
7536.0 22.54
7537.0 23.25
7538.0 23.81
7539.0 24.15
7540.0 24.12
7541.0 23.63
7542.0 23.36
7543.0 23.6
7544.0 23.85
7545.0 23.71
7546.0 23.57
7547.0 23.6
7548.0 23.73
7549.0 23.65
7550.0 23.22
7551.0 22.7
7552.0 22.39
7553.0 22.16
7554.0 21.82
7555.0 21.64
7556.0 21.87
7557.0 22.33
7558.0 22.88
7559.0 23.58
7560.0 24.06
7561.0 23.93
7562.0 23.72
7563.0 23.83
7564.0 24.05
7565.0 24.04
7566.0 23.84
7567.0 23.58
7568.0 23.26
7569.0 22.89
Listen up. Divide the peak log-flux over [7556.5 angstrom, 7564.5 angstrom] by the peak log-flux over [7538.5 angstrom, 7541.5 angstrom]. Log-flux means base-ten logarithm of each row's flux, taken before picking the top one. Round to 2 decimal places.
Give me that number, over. 1.00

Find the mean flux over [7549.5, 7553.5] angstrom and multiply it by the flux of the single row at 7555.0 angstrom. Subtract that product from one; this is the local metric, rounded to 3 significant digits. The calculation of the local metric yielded -488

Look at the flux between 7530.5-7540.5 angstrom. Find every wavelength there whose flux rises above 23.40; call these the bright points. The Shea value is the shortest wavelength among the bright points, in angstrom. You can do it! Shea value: 7538.0 angstrom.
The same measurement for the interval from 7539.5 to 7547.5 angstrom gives 7540.0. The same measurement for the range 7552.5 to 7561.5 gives 7559.0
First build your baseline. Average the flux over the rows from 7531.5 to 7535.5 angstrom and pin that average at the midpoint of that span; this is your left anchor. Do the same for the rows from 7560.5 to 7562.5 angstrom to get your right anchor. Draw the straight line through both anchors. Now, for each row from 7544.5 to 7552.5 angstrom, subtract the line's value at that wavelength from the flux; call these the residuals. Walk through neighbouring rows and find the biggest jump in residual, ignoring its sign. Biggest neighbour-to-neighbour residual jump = 0.56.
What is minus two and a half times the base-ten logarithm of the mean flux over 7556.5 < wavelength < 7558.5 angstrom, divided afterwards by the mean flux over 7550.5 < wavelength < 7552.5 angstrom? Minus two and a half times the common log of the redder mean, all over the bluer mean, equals -0.150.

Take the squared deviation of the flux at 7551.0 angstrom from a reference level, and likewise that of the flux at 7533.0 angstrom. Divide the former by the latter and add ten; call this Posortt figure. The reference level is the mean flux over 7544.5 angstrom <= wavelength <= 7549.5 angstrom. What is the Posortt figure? 11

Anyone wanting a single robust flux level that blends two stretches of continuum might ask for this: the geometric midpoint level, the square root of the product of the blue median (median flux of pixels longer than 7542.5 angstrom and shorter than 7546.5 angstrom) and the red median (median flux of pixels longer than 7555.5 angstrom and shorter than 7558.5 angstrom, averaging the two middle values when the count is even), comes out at 23.0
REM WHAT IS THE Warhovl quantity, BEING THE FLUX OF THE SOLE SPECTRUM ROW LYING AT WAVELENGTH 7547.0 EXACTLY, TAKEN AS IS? 23.6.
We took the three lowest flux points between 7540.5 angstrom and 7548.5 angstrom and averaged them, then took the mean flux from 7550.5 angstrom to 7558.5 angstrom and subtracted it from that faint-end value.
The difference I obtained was 1.3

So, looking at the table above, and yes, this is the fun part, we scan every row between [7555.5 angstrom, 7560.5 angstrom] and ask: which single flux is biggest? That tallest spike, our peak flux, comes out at 24.06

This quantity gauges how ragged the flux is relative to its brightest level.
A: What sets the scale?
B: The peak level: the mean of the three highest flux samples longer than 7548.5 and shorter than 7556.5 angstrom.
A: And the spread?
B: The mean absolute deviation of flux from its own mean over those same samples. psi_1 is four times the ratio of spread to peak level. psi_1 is 0.10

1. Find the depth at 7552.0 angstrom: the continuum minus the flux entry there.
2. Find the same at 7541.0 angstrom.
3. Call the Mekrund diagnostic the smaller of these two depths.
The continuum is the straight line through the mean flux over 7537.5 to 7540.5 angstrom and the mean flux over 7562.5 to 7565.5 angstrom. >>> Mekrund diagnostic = 0.392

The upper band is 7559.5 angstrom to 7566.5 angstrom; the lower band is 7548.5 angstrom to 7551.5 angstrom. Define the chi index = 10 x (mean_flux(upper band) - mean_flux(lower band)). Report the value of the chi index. 7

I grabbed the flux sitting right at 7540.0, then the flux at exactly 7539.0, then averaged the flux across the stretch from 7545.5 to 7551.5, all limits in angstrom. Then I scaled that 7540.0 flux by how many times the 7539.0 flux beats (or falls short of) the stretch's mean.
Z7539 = 24.9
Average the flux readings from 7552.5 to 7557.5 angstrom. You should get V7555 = 22.0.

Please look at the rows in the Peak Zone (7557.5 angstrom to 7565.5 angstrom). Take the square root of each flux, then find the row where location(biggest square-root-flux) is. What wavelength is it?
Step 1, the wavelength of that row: 7560.0 angstrom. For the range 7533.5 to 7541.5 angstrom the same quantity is 7539.0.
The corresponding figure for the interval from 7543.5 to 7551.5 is 7544.0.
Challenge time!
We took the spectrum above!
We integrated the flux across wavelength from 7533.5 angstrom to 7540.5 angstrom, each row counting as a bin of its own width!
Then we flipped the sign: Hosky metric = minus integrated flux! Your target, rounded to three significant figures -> -163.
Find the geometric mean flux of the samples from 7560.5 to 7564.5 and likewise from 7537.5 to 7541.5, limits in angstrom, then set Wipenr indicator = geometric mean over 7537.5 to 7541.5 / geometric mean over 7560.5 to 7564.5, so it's 1.00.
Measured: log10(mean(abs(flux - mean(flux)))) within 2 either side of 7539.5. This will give -0.68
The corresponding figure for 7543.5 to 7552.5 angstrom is -0.39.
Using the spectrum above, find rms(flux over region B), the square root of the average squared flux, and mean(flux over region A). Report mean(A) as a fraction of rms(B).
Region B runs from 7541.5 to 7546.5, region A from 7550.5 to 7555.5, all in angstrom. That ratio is 0.94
